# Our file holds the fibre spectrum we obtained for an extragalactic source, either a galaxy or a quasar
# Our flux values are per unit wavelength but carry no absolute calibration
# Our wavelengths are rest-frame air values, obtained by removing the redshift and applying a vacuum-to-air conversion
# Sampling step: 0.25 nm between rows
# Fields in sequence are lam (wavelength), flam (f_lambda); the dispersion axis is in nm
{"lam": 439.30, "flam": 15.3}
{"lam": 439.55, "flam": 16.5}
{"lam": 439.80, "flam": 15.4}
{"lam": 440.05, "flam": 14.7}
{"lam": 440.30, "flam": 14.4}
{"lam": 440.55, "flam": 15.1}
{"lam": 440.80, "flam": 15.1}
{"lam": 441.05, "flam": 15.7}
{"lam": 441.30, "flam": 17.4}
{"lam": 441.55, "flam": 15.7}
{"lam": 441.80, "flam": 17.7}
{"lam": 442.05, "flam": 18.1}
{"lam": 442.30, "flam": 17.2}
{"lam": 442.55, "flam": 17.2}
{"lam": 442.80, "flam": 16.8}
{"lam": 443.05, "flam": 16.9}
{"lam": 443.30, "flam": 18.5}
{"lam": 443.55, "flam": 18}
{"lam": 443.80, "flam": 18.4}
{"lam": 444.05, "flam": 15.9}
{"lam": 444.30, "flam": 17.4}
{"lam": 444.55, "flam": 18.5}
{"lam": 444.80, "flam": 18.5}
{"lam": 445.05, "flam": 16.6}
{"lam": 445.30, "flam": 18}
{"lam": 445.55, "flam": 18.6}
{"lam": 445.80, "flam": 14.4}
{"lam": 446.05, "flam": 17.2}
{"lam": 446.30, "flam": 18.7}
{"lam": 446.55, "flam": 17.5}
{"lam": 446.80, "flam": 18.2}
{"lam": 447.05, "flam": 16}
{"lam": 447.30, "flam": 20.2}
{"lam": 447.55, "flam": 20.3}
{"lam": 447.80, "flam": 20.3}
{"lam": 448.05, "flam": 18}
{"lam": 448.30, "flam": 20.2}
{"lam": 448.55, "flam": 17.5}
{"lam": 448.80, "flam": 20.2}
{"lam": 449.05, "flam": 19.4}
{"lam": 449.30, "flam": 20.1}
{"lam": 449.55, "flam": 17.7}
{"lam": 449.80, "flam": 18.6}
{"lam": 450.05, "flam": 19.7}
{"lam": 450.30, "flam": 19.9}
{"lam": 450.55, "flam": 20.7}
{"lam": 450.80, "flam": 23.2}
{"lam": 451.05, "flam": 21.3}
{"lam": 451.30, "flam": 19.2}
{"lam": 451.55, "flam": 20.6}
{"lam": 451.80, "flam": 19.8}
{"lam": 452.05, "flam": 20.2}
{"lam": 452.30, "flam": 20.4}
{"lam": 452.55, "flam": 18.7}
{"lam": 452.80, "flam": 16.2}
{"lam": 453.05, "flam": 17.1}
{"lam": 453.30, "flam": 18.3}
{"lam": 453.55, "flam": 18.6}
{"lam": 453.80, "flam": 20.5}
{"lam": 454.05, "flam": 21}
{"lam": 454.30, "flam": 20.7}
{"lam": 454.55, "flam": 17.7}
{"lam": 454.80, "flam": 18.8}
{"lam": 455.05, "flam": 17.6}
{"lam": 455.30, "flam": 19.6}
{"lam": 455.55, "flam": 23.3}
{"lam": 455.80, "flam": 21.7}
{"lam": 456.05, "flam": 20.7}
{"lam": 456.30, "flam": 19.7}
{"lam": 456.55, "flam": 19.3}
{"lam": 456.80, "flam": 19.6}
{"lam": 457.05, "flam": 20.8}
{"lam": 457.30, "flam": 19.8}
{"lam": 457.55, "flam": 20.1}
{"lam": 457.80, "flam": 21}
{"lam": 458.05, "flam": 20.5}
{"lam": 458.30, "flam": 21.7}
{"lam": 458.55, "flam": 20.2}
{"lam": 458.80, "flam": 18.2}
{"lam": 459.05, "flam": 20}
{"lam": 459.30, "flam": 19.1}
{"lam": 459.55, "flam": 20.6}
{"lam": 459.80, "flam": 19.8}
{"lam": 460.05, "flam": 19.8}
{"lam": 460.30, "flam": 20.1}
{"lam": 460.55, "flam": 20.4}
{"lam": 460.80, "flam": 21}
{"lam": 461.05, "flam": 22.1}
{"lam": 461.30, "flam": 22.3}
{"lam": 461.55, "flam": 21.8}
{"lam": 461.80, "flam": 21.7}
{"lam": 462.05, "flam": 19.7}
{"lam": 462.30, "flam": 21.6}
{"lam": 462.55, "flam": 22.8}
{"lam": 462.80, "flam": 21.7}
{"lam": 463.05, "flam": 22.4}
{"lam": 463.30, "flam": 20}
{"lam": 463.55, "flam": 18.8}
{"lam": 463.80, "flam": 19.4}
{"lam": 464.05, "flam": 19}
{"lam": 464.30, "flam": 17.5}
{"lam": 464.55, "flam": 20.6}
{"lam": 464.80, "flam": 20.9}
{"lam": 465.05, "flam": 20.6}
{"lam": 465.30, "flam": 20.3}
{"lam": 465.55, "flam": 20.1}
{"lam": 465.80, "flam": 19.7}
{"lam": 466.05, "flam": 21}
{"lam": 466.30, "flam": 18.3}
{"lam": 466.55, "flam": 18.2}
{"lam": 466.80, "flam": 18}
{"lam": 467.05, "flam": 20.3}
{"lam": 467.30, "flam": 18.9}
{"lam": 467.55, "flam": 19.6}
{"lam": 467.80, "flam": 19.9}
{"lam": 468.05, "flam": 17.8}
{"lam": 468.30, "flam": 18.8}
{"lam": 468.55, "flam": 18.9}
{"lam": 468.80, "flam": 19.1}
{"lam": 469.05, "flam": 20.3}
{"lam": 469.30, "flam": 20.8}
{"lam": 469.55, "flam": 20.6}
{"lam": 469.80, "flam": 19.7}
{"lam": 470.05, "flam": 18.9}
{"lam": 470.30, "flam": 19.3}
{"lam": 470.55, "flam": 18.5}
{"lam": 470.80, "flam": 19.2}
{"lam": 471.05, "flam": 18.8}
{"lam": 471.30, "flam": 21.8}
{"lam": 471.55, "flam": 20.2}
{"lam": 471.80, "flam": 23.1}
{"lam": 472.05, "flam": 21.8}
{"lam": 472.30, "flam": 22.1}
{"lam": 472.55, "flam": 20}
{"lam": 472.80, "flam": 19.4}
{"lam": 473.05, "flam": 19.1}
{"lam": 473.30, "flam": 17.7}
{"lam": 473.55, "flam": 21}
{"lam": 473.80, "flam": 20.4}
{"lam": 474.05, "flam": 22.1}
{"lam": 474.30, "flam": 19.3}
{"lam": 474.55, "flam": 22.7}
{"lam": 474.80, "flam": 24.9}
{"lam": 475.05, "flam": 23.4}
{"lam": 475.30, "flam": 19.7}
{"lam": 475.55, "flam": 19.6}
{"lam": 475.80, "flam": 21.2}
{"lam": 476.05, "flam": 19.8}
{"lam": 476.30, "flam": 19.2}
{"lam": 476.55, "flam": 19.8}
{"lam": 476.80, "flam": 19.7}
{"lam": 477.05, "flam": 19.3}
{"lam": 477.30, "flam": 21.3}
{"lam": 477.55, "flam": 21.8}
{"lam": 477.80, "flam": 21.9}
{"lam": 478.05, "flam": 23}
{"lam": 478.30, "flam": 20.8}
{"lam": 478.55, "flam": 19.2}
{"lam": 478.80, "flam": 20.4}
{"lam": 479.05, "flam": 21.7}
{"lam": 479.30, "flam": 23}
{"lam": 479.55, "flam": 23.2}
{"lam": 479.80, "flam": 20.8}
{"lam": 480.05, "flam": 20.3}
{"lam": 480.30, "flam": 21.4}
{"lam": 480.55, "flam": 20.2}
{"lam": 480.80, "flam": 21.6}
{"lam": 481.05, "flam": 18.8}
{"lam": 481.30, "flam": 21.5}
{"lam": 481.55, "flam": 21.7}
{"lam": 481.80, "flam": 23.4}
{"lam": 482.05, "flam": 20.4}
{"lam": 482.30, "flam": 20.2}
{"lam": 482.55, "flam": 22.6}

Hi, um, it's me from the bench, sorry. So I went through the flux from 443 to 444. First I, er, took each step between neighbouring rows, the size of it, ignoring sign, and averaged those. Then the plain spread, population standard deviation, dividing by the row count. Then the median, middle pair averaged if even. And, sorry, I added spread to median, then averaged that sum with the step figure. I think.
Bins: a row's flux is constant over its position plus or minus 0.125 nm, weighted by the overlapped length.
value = 9.8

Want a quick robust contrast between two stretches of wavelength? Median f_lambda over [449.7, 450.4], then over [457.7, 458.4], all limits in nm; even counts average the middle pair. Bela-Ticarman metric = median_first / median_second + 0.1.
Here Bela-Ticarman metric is 1.04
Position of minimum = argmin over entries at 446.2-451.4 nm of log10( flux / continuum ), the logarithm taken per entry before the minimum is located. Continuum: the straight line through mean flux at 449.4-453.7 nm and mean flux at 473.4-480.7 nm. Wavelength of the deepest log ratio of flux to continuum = 447.05 nm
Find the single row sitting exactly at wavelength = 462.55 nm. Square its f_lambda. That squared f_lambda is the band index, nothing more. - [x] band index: 520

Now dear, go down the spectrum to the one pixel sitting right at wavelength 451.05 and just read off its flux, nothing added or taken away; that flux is 21.3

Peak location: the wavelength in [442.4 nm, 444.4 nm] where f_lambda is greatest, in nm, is 443.30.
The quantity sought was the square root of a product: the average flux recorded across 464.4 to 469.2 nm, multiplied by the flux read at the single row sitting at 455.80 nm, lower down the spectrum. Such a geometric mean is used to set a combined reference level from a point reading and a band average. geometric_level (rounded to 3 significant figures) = 20.6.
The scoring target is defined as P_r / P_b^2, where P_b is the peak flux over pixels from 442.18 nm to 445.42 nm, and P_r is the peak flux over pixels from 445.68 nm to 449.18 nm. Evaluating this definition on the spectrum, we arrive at 0.059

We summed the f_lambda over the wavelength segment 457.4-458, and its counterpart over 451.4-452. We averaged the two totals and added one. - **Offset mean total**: 42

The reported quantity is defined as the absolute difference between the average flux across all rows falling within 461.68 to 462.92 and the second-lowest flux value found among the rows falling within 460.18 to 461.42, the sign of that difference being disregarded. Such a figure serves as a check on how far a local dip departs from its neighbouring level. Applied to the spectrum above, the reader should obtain 1.1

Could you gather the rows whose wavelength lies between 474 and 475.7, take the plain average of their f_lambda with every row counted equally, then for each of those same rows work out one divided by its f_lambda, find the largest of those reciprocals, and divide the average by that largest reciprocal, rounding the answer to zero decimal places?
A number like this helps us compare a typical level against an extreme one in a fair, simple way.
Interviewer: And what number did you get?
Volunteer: 418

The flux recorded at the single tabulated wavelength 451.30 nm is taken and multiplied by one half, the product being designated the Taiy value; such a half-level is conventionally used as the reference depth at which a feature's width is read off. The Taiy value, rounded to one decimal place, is 9.6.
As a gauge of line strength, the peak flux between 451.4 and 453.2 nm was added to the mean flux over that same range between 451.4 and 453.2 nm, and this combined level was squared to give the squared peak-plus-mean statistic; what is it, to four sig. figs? 1568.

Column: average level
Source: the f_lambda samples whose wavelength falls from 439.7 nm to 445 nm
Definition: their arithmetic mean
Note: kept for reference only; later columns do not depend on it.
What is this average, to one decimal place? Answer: 16.8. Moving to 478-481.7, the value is 21.2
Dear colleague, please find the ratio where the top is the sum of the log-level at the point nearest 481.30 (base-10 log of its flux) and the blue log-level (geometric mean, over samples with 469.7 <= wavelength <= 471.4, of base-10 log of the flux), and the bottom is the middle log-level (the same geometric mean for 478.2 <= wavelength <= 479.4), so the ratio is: 1.98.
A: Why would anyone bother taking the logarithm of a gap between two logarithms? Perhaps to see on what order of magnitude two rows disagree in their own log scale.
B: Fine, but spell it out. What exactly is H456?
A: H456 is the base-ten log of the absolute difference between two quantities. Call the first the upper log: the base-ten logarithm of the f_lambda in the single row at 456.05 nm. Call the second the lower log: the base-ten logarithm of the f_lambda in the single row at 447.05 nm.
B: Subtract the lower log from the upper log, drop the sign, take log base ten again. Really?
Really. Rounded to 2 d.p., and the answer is -0.95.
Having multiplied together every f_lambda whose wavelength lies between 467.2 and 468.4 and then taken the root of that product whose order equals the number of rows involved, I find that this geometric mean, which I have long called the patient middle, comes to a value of 19.0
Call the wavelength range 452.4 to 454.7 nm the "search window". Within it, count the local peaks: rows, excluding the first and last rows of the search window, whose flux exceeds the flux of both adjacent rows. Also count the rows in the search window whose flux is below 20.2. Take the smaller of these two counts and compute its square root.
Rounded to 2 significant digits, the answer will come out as 1.0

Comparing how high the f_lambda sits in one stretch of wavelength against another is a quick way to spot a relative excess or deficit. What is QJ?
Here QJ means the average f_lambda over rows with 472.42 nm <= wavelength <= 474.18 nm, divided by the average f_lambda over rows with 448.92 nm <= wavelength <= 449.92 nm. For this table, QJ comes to 1.05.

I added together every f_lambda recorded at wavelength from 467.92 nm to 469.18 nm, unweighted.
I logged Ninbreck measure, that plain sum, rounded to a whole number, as 95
